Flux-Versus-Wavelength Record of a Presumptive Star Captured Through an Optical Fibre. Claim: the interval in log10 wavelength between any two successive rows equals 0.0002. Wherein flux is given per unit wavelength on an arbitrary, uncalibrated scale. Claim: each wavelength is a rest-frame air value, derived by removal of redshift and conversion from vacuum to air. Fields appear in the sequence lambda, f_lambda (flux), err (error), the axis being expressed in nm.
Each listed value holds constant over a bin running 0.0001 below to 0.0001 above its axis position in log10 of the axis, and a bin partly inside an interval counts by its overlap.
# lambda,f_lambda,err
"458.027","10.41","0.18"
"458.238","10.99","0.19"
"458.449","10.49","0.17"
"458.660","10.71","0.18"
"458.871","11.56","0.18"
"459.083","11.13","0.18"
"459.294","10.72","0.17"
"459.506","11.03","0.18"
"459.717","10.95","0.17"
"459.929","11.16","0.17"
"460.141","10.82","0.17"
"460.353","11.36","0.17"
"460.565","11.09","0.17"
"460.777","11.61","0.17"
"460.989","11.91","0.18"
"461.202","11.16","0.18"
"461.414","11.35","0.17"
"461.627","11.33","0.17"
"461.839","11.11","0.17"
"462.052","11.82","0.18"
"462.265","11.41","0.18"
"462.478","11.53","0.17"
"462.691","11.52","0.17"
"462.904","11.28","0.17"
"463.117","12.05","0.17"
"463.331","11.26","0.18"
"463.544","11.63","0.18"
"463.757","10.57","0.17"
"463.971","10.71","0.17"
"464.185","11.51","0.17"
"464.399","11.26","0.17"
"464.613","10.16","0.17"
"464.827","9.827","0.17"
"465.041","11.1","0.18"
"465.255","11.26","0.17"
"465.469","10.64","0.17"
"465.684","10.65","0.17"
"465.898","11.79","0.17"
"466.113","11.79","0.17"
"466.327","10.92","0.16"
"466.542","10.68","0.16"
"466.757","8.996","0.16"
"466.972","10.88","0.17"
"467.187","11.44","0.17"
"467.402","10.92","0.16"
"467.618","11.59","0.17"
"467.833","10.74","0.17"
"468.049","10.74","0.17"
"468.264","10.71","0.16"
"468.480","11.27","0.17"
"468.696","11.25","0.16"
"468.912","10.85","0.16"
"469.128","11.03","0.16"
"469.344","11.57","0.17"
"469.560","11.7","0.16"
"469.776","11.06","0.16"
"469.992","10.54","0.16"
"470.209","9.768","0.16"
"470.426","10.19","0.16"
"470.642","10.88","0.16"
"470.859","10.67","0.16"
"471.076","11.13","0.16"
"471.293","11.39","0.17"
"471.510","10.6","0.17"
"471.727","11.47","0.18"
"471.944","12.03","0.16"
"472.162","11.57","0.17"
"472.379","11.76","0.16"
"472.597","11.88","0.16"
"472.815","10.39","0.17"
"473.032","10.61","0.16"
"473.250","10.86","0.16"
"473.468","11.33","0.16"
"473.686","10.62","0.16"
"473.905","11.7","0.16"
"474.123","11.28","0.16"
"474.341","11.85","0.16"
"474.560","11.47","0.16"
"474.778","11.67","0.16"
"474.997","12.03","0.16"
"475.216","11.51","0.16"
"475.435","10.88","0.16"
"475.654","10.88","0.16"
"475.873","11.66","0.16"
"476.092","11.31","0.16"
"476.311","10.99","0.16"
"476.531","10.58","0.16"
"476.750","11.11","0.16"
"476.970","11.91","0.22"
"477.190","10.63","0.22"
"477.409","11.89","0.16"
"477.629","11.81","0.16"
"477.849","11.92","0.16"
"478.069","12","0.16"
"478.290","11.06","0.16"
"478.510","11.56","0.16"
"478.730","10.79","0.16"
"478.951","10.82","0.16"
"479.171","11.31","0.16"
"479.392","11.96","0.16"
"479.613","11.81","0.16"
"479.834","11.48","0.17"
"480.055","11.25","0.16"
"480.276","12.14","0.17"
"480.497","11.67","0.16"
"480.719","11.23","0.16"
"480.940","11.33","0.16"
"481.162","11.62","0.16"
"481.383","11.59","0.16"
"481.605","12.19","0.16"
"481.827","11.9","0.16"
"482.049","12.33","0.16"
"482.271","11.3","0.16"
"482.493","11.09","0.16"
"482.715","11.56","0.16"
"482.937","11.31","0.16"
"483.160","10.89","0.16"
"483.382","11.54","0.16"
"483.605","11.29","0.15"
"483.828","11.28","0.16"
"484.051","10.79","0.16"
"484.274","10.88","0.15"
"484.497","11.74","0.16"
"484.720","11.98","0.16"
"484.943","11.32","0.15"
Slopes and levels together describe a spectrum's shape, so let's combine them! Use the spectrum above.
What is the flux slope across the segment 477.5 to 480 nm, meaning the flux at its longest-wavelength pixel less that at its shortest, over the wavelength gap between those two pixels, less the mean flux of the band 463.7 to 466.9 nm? -10.9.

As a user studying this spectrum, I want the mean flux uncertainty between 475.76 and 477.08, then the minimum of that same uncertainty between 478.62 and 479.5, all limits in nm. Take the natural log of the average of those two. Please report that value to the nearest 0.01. -1.80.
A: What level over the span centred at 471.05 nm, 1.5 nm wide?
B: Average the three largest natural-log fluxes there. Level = 2.43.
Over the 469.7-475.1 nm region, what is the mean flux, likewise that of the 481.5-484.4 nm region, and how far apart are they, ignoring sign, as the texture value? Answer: 0.26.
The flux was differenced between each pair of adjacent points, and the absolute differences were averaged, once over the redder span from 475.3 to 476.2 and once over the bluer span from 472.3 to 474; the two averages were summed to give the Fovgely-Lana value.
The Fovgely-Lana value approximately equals 1.00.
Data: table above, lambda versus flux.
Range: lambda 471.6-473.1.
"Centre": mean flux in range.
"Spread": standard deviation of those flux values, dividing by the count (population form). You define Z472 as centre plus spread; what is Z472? 12.0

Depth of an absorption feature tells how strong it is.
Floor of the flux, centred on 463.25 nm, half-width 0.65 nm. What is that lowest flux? 10.57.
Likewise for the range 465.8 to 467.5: 8.996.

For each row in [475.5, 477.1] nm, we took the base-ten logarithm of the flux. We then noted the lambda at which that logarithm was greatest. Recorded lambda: 476.970 nm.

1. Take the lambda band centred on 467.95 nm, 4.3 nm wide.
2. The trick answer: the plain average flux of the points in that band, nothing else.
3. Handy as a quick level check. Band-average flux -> 11.0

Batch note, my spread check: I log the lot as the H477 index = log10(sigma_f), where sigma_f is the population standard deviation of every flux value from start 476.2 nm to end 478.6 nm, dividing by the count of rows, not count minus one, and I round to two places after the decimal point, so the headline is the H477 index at -0.29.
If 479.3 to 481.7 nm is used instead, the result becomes -0.50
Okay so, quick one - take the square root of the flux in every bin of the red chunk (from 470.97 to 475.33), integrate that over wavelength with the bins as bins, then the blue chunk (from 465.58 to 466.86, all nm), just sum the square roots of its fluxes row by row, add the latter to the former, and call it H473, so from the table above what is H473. 34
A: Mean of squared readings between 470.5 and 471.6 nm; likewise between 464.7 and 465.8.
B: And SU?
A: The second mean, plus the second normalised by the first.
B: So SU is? 116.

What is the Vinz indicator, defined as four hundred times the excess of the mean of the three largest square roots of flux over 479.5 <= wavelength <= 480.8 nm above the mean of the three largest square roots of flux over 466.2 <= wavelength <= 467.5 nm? 46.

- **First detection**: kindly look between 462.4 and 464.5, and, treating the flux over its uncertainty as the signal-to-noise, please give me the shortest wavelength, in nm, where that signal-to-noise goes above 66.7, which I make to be 462.478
